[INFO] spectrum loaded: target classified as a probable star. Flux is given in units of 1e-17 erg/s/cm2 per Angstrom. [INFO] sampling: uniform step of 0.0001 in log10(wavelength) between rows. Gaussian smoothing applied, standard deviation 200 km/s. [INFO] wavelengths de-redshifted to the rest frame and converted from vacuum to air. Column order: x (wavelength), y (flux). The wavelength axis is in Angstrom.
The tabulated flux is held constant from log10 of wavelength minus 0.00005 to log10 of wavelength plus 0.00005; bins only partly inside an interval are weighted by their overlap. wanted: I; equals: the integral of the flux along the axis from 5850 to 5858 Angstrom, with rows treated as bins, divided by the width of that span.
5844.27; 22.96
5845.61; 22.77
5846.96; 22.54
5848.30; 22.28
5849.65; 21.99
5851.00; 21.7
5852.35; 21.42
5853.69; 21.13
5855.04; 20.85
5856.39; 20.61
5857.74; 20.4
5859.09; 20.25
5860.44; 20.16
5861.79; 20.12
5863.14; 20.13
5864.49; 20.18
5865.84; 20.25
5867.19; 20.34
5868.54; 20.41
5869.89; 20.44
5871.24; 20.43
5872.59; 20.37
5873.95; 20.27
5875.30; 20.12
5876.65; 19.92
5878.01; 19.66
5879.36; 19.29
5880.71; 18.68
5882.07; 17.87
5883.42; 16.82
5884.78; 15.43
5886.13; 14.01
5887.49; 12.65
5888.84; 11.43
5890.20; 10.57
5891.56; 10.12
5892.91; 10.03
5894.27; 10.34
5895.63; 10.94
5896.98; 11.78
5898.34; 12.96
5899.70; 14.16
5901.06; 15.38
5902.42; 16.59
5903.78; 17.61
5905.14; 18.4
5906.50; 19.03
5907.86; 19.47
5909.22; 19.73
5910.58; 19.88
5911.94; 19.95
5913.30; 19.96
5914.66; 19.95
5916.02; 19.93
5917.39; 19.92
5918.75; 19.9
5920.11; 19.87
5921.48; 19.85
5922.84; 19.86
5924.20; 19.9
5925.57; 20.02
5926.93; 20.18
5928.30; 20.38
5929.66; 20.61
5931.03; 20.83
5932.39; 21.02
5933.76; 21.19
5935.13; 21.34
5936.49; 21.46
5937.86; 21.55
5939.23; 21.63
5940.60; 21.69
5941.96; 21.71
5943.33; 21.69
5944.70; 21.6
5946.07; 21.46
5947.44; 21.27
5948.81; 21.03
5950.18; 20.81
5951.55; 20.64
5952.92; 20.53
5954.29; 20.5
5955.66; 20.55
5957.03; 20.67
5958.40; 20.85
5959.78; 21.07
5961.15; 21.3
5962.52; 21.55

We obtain 21.1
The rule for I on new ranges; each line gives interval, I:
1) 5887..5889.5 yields 12.0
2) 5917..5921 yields 19.9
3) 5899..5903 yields 15.3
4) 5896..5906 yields 15.2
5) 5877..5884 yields 18.6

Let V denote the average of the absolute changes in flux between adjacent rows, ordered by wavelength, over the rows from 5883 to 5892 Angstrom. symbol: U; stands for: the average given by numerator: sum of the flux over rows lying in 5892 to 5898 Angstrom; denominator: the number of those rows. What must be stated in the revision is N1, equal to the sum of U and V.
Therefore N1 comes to 11.9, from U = 10.8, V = 1.12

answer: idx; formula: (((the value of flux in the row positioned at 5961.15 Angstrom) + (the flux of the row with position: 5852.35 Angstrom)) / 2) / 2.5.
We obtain 8.54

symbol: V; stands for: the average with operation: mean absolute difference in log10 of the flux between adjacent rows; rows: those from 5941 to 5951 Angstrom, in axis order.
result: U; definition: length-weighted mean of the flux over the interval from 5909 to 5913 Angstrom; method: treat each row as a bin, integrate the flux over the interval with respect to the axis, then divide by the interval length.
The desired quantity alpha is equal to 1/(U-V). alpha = 0.0503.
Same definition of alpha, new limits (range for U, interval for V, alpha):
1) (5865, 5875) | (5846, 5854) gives 0.0491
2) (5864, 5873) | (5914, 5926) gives 0.0491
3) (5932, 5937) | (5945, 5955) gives 0.0471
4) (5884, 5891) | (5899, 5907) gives 0.0782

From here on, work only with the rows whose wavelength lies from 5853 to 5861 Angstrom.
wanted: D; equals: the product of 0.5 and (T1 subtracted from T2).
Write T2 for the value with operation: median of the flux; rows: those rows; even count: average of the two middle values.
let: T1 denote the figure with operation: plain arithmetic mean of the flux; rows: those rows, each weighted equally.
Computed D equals -0.031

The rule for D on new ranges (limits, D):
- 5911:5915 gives -0.002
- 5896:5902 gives -0.005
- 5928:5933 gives 0.005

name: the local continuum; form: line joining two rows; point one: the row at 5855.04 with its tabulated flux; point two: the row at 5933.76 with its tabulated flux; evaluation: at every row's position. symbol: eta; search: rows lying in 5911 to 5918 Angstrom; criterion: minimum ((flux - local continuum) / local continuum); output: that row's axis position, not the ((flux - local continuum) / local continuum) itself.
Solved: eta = 5917.39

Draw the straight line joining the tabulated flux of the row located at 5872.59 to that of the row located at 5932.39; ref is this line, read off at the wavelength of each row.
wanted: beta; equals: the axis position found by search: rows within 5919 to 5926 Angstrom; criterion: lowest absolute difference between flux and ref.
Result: 5925.57 Angstrom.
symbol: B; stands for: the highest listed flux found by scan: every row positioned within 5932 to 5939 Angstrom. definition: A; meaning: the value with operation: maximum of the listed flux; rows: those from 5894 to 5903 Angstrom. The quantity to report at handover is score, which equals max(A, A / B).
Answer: 16.6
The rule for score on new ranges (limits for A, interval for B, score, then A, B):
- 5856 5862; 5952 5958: 20.6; 20.61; 20.67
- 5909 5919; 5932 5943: 20.0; 19.96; 21.71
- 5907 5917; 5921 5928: 20.0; 19.96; 20.18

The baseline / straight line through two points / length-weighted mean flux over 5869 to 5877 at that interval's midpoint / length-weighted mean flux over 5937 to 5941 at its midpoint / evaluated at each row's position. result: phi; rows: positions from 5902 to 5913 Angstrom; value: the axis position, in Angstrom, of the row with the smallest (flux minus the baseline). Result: 5902.42 Angstrom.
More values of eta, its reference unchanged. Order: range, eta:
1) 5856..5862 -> 5861.79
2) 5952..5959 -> 5954.29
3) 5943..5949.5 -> 5948.81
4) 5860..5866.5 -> 5861.79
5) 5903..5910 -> 5903.78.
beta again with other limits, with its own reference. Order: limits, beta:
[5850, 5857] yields 5856.39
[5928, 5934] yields 5932.39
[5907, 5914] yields 5911.94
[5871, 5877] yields 5872.59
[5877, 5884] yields 5878.01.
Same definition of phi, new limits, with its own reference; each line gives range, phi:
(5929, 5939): 5929.66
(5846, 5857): 5856.39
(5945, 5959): 5954.29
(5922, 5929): 5922.84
